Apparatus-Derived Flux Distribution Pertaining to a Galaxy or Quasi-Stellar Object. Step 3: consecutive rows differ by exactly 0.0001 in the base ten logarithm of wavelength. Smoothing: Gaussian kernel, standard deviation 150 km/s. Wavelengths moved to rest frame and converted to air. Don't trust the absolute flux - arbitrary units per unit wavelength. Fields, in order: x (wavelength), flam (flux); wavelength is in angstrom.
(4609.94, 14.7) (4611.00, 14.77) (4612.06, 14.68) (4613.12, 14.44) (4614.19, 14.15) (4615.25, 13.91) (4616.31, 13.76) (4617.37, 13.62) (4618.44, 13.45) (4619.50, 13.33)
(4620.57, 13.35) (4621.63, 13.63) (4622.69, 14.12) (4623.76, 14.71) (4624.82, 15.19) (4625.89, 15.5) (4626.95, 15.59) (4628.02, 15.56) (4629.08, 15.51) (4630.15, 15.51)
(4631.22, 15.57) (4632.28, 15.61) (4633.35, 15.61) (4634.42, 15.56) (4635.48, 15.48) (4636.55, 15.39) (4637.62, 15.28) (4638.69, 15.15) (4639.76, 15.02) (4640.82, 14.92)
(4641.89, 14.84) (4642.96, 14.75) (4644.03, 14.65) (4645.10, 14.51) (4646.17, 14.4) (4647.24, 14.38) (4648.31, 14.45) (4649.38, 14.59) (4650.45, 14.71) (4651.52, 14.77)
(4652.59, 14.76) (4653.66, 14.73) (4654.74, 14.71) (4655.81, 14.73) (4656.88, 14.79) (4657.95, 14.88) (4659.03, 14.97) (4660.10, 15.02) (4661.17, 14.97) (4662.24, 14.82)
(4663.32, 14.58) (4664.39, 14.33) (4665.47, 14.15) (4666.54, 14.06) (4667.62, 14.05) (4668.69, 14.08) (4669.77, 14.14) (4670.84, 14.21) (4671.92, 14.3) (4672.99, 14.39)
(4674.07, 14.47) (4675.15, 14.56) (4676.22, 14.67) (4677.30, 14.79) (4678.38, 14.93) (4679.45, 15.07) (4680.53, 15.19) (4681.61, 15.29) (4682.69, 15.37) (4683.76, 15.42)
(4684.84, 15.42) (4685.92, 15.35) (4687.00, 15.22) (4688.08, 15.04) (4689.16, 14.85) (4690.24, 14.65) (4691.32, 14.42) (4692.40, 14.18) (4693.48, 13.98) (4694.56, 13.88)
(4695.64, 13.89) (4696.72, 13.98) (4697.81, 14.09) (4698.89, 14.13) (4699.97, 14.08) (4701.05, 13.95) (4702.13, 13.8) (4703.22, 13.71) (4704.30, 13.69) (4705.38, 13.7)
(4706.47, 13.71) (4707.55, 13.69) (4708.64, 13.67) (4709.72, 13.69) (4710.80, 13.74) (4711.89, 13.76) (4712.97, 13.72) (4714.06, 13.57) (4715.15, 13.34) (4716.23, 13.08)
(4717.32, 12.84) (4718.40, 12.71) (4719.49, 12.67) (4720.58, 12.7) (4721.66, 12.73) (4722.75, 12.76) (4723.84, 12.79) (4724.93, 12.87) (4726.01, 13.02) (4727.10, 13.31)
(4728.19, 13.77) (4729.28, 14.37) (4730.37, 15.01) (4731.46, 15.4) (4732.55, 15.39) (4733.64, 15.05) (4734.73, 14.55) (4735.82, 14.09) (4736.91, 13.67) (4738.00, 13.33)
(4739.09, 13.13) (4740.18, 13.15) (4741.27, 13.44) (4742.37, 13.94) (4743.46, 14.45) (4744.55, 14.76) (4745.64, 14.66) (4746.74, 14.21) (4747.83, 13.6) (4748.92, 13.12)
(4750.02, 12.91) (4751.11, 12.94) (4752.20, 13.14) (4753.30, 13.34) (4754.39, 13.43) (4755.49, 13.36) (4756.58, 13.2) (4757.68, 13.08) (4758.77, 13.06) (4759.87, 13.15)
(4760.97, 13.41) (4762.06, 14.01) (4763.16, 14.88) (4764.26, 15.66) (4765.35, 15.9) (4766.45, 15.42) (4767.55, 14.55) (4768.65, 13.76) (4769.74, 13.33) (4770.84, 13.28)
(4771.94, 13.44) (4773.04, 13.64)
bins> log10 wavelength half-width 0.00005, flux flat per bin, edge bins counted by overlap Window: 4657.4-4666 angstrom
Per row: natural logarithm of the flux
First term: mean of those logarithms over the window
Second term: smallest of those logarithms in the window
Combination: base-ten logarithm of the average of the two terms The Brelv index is 0.426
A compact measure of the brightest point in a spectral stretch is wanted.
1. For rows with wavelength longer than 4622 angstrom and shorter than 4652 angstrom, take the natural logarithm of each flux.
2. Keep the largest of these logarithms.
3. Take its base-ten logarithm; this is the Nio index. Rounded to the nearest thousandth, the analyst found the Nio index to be 0.439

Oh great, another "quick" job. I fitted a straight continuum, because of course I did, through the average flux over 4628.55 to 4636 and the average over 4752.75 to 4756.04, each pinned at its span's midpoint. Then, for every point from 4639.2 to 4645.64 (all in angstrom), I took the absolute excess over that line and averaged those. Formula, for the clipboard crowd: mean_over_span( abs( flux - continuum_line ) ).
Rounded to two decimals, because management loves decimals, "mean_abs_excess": 0.59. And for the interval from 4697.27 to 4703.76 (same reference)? 0.38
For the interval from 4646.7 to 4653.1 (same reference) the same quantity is 0.63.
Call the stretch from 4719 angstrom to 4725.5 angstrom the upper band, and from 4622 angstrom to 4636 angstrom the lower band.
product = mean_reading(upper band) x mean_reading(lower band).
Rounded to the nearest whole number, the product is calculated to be 196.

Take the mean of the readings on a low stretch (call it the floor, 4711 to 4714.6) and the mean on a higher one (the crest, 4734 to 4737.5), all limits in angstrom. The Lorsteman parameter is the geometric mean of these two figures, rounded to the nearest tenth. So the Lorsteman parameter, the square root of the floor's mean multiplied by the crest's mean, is 13.9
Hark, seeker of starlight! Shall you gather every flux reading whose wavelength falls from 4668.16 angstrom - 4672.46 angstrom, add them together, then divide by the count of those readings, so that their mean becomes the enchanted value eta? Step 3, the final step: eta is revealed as 14.2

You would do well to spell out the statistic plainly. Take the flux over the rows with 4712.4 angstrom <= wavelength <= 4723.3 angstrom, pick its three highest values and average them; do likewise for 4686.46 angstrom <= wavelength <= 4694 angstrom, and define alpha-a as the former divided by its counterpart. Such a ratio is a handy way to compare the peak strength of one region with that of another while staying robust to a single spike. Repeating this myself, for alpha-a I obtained 0.90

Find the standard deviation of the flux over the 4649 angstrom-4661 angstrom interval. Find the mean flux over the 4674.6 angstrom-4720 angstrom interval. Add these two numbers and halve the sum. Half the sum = 7.15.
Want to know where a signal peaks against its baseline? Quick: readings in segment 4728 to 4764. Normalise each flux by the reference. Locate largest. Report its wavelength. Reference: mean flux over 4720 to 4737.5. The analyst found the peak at 4731.46 angstrom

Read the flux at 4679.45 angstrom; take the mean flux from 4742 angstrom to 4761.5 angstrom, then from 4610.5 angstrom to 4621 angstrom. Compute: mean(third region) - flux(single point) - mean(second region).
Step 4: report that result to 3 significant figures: -14.7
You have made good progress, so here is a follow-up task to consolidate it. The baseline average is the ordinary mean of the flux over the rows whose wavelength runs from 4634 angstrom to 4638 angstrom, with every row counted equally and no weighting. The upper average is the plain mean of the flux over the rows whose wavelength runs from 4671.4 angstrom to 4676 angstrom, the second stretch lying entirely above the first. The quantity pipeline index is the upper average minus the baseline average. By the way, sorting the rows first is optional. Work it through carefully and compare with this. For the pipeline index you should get -1.0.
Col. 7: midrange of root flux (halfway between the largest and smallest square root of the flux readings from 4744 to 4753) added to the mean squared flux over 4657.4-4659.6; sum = 226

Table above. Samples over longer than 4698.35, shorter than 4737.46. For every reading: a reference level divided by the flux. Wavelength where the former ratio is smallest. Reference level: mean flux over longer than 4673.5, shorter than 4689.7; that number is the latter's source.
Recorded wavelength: 4731.46 angstrom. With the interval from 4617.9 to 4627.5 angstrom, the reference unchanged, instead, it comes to 4626.95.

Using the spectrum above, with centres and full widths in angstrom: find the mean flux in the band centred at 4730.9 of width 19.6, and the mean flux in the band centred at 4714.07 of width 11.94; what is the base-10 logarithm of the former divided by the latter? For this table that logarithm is 0.015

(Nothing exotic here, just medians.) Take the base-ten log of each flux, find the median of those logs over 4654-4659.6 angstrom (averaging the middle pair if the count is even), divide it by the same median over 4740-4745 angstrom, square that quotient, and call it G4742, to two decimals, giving 1.05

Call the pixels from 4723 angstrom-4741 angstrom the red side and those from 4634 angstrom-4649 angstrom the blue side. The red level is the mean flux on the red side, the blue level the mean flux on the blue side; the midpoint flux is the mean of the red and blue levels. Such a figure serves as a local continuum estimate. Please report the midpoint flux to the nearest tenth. 14.4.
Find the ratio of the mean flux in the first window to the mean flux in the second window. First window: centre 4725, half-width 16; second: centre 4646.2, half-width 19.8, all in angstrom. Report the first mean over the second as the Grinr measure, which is 0.91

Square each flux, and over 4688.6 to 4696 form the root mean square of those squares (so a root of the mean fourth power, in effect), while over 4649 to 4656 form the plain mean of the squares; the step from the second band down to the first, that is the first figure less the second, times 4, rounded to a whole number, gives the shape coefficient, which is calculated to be -51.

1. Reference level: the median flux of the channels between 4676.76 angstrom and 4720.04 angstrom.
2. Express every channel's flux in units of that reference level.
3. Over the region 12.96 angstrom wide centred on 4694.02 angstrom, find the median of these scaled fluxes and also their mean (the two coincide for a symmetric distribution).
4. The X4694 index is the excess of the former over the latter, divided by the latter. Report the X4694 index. -0.011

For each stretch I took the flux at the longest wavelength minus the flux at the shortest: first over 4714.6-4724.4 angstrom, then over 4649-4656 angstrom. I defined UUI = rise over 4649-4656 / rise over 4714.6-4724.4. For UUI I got -0.3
